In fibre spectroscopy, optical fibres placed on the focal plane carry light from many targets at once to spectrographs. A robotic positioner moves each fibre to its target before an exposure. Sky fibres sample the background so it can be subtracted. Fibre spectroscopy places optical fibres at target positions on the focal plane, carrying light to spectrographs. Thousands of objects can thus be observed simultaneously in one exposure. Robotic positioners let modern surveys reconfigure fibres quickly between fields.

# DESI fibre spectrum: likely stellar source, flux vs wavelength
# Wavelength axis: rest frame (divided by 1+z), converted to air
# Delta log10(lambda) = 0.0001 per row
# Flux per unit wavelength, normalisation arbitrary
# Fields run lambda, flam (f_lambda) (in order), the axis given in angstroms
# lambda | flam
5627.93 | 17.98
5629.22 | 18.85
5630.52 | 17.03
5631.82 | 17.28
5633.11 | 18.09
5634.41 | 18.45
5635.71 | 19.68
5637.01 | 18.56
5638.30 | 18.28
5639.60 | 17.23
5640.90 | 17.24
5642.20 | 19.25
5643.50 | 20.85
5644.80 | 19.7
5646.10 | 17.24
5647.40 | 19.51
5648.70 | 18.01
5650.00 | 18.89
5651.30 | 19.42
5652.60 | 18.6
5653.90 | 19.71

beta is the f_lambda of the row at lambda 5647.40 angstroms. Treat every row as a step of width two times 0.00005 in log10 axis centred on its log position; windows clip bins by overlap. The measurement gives 19.51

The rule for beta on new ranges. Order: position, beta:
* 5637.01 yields 18.56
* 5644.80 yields 19.7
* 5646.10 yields 17.24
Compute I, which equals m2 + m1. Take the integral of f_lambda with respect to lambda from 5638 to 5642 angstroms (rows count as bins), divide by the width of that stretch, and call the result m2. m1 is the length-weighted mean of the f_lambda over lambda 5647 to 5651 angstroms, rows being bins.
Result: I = 36.5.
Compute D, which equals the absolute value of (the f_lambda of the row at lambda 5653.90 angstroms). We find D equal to 19.7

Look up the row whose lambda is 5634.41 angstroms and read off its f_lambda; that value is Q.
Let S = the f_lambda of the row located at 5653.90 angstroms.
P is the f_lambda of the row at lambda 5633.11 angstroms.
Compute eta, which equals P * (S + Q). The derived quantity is 690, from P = 18.09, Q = 18.45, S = 19.71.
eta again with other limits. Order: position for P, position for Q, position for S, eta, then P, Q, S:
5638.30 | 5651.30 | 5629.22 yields 700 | 18.28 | 19.42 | 18.85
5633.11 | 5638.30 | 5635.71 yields 687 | 18.09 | 18.28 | 19.68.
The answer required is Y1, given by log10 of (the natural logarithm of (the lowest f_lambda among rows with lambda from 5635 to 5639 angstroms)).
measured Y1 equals 0.4633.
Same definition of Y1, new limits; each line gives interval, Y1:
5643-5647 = 0.4544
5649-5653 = 0.4659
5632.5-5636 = 0.4617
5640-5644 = 0.4544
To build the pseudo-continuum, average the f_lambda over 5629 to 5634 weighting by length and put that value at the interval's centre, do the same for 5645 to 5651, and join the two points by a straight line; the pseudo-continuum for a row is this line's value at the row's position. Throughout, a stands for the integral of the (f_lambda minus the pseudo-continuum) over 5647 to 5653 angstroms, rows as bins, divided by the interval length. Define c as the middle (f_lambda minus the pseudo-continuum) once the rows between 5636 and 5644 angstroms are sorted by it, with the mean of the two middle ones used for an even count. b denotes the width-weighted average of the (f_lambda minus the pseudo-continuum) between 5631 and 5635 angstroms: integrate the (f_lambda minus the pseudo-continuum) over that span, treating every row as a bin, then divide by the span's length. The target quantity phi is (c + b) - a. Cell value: 0.2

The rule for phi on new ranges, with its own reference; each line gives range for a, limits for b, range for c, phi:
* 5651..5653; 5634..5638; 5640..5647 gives 1.7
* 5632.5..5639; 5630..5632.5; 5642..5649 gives -0.2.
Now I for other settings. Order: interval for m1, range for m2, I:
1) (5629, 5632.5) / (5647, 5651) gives 36.4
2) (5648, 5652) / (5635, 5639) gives 37.6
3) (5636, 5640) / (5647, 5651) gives 37.1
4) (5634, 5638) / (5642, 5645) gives 38.9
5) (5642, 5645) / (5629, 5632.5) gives 37.6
